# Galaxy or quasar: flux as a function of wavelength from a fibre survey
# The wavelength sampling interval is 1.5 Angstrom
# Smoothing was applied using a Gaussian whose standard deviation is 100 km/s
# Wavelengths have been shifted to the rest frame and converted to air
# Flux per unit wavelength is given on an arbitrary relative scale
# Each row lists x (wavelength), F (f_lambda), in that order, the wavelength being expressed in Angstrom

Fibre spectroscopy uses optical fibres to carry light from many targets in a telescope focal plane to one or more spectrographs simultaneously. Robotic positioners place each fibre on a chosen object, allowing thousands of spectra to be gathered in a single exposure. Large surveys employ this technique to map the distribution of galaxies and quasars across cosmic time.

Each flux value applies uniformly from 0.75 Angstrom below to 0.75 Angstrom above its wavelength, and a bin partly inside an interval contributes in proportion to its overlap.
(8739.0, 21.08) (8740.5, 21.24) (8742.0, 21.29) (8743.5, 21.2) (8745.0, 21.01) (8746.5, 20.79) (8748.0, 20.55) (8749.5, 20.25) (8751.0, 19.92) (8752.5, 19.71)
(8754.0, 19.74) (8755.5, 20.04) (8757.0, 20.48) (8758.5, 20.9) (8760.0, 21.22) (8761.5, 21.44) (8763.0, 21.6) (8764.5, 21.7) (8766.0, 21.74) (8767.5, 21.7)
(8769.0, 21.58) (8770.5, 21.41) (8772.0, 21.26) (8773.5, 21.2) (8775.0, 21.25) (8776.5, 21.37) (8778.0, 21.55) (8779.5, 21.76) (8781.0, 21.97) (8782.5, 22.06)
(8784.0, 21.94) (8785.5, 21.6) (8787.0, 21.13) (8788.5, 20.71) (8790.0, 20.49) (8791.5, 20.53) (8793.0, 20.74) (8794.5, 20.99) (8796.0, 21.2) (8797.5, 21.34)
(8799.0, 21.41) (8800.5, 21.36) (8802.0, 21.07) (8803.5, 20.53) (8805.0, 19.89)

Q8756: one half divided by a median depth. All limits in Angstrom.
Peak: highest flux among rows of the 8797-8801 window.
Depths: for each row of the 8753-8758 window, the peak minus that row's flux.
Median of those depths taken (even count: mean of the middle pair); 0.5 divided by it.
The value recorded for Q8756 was 0.4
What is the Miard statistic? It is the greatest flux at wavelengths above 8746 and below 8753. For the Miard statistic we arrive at 20.79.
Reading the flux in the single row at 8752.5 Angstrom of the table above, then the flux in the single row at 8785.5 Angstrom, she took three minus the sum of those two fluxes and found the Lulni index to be -38.3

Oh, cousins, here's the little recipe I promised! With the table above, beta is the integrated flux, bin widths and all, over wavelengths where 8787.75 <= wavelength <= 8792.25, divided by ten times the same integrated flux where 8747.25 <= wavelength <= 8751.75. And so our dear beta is 0.102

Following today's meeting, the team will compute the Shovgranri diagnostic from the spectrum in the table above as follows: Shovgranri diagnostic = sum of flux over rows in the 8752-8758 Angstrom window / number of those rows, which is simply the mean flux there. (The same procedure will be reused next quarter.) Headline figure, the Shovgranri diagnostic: 20.0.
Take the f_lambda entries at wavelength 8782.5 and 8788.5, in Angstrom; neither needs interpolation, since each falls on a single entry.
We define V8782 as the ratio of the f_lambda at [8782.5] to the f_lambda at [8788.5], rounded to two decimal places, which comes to 1.07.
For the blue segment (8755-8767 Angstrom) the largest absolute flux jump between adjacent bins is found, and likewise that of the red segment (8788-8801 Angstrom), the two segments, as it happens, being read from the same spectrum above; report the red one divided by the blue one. 0.6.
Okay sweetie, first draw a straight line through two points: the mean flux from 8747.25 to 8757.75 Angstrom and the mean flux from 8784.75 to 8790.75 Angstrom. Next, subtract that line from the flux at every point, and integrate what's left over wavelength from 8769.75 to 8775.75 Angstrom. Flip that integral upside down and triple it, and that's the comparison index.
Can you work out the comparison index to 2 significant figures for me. 0.74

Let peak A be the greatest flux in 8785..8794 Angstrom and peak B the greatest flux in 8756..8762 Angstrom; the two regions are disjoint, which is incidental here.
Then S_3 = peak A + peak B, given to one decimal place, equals 43.0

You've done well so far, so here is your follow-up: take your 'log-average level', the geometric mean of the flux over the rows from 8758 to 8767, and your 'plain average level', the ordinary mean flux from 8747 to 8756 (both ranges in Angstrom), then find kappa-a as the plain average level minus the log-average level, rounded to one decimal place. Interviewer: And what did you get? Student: -1.4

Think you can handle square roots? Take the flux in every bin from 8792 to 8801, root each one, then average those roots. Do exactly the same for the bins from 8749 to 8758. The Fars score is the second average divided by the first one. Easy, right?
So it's 0.97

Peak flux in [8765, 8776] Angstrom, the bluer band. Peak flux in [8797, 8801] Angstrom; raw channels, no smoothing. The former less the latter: 0.33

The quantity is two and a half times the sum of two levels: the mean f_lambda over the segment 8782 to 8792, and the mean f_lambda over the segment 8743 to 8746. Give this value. 106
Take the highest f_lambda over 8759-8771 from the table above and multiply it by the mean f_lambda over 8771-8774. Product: 462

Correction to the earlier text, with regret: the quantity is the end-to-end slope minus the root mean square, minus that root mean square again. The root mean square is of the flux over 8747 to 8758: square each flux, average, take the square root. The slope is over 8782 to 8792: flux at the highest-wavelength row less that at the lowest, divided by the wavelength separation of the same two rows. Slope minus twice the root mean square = -40.4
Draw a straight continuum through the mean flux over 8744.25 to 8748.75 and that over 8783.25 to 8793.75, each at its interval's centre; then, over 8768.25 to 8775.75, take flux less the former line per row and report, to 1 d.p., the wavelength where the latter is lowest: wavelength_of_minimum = 8773.5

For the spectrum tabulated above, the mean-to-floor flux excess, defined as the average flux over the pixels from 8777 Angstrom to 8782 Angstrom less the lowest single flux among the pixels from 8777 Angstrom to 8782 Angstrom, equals 0.21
